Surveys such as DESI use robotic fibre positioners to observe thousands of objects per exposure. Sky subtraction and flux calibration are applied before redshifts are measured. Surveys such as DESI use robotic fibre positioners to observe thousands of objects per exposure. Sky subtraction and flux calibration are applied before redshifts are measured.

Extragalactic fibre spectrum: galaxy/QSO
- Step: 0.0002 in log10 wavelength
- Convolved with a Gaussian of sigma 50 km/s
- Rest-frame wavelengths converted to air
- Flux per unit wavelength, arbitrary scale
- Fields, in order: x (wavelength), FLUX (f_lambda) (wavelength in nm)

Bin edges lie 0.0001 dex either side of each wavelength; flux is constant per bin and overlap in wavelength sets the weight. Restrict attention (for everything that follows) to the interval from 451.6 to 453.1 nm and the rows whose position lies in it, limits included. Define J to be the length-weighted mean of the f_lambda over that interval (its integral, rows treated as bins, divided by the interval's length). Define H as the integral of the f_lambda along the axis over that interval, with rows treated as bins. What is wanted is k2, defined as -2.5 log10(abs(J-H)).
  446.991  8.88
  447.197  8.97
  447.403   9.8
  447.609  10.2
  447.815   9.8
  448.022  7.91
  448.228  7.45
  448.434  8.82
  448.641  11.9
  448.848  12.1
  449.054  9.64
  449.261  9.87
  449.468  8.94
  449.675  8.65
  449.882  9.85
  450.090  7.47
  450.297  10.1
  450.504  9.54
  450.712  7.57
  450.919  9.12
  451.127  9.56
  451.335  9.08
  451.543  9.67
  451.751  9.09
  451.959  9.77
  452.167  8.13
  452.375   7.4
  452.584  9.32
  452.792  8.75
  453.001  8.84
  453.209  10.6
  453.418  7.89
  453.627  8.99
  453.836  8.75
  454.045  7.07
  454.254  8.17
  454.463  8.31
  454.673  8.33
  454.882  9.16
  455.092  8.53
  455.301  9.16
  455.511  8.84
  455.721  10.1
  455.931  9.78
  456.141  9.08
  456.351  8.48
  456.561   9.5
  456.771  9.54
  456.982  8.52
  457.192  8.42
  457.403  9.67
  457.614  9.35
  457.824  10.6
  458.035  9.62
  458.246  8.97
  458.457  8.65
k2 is -1.61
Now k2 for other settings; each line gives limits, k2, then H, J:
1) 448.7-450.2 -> -1.70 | 14.4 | 9.6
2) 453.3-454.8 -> -1.54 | 12.4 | 8.2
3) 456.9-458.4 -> -1.67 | 14.0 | 9.3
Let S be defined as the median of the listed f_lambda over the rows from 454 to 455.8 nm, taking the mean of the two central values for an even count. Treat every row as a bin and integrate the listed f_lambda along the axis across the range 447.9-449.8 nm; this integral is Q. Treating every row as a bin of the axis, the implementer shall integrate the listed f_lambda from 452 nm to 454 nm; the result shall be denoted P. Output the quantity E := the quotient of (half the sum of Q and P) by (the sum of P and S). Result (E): 0.683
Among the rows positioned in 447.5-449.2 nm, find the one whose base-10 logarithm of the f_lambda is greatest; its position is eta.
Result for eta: 448.848 nm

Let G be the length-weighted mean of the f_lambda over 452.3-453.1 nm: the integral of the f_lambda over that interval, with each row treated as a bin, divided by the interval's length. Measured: 8.61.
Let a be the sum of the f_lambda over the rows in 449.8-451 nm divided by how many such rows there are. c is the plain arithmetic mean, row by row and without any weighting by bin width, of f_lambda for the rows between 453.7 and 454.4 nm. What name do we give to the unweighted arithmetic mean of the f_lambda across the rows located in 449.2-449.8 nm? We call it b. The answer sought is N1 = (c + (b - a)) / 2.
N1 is 4.10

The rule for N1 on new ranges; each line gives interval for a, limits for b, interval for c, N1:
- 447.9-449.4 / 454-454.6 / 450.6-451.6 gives 3.59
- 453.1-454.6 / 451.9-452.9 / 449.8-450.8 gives 4.52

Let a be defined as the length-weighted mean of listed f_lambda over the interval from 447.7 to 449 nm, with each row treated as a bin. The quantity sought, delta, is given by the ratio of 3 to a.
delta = 0.310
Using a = 9.7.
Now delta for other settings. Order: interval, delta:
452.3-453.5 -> 0.339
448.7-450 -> 0.304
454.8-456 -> 0.324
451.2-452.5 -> 0.338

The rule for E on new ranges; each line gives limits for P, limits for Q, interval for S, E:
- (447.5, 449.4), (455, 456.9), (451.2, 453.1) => 0.653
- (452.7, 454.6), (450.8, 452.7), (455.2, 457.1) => 0.656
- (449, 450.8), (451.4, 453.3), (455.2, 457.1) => 0.658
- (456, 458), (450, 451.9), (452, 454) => 0.655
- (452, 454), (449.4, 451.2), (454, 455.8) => 0.647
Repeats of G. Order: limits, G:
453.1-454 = 8.93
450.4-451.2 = 8.93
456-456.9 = 9.16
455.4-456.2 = 9.46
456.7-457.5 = 9.00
